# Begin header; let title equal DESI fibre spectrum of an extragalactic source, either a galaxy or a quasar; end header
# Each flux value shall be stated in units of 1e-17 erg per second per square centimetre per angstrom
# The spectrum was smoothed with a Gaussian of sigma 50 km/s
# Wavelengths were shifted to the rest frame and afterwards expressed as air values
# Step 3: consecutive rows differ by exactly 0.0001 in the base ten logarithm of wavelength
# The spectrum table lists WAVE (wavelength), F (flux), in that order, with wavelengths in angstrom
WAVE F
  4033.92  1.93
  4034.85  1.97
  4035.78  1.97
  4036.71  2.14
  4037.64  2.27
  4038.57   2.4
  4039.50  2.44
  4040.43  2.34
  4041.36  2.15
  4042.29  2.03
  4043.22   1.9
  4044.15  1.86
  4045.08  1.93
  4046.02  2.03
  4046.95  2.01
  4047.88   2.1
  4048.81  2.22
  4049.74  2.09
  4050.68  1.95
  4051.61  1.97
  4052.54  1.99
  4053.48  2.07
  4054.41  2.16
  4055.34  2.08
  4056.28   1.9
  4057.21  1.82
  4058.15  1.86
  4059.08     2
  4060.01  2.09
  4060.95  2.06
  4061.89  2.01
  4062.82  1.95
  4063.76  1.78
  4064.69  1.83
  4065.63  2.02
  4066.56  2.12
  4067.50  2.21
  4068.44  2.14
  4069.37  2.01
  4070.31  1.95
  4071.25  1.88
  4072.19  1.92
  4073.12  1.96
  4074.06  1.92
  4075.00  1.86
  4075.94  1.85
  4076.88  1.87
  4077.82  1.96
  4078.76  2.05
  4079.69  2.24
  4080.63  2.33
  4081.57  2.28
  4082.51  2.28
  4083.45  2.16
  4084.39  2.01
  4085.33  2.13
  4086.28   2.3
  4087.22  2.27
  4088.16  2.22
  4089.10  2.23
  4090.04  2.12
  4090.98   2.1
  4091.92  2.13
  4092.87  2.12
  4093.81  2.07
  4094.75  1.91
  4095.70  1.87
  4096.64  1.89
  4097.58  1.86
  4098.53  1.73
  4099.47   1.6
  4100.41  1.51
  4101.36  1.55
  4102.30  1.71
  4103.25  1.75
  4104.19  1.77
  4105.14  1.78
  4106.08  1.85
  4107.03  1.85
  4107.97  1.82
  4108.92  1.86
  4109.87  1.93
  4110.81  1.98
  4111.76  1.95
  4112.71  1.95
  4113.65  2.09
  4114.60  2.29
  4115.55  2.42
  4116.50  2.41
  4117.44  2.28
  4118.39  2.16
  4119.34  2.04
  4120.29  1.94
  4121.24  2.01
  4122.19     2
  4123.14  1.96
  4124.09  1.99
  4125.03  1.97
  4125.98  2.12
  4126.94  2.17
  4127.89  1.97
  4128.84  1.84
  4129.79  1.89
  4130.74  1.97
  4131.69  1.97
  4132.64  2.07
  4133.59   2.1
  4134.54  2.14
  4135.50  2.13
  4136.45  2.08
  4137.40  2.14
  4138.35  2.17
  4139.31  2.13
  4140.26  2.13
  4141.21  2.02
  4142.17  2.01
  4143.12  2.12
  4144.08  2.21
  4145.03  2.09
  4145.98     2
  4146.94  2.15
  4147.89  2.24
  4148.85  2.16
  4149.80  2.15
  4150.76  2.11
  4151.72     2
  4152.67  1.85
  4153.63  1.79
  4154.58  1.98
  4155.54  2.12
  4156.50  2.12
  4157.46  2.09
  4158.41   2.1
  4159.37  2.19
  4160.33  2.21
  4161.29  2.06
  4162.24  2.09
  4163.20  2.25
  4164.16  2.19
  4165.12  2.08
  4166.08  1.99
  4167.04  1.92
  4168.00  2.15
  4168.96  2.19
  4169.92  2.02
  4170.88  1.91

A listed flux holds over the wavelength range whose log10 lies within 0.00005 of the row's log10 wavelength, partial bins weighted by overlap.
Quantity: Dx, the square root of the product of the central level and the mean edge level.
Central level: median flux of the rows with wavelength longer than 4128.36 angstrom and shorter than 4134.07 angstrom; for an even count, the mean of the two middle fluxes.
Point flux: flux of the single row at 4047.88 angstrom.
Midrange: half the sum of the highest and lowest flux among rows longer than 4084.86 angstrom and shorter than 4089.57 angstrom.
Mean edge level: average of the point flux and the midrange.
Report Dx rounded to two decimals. 2.06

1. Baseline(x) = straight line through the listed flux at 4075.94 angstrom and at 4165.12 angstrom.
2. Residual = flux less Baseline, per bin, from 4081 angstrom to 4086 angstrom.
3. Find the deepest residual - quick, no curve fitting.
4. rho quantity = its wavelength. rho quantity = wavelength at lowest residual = 4084.39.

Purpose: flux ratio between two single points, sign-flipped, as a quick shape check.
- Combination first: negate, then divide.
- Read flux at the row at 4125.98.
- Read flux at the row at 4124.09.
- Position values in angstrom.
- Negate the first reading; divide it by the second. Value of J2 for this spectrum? -1.07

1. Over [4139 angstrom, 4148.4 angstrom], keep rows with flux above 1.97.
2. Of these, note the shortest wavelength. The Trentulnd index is 4139.31 angstrom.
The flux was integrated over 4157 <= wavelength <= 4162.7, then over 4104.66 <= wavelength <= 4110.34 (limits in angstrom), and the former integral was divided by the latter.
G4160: 1.16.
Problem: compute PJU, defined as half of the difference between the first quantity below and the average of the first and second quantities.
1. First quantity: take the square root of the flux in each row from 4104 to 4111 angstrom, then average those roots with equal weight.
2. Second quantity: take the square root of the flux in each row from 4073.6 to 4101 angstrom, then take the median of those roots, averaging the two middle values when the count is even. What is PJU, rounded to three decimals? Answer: -0.019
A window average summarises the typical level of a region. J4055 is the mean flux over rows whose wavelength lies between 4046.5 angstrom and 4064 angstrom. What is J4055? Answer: 2.01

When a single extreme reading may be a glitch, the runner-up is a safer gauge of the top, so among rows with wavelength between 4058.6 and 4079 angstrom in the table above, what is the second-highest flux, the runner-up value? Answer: 2.14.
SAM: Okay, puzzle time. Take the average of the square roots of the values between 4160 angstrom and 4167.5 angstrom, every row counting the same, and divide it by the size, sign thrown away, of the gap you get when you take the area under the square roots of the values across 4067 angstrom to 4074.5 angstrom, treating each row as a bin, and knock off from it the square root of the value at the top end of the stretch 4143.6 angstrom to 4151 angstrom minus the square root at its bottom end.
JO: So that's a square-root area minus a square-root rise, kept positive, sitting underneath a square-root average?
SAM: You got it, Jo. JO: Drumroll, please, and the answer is 0.136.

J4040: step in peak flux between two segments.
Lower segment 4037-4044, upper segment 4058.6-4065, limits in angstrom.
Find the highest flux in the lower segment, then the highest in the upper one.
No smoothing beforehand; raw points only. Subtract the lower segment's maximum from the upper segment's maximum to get -0.35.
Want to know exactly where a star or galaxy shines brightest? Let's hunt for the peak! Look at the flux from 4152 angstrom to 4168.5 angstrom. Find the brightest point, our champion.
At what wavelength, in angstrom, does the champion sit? 4163.20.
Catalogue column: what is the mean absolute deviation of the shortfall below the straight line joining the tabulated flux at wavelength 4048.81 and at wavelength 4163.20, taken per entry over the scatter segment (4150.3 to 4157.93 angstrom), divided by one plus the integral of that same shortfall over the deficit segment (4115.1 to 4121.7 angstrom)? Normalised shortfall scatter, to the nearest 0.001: 0.074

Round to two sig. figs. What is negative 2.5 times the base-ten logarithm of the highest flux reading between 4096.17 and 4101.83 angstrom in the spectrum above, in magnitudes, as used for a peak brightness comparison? -0.69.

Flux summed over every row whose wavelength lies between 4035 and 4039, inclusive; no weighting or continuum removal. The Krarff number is 8.8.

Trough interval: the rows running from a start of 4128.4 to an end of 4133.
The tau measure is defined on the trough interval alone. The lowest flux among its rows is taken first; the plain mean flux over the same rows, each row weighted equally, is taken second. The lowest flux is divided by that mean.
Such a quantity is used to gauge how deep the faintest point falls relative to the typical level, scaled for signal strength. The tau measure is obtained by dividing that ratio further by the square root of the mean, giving 0.68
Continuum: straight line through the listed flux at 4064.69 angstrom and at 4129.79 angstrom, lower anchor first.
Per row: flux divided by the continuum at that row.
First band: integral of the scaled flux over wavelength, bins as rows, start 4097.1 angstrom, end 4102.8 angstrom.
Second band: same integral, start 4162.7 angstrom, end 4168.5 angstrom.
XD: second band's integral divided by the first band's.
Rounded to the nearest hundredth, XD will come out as 1.24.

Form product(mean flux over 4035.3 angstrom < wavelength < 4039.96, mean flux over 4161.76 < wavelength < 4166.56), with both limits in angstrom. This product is 4.76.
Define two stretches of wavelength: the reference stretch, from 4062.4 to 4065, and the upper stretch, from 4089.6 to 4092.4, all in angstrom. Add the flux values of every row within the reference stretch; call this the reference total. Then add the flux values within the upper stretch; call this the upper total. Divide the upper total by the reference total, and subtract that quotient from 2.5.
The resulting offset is 1.36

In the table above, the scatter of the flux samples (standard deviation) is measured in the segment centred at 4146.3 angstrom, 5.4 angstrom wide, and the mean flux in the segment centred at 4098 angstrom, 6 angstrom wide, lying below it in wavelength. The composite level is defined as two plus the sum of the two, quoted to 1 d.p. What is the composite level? 3.8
